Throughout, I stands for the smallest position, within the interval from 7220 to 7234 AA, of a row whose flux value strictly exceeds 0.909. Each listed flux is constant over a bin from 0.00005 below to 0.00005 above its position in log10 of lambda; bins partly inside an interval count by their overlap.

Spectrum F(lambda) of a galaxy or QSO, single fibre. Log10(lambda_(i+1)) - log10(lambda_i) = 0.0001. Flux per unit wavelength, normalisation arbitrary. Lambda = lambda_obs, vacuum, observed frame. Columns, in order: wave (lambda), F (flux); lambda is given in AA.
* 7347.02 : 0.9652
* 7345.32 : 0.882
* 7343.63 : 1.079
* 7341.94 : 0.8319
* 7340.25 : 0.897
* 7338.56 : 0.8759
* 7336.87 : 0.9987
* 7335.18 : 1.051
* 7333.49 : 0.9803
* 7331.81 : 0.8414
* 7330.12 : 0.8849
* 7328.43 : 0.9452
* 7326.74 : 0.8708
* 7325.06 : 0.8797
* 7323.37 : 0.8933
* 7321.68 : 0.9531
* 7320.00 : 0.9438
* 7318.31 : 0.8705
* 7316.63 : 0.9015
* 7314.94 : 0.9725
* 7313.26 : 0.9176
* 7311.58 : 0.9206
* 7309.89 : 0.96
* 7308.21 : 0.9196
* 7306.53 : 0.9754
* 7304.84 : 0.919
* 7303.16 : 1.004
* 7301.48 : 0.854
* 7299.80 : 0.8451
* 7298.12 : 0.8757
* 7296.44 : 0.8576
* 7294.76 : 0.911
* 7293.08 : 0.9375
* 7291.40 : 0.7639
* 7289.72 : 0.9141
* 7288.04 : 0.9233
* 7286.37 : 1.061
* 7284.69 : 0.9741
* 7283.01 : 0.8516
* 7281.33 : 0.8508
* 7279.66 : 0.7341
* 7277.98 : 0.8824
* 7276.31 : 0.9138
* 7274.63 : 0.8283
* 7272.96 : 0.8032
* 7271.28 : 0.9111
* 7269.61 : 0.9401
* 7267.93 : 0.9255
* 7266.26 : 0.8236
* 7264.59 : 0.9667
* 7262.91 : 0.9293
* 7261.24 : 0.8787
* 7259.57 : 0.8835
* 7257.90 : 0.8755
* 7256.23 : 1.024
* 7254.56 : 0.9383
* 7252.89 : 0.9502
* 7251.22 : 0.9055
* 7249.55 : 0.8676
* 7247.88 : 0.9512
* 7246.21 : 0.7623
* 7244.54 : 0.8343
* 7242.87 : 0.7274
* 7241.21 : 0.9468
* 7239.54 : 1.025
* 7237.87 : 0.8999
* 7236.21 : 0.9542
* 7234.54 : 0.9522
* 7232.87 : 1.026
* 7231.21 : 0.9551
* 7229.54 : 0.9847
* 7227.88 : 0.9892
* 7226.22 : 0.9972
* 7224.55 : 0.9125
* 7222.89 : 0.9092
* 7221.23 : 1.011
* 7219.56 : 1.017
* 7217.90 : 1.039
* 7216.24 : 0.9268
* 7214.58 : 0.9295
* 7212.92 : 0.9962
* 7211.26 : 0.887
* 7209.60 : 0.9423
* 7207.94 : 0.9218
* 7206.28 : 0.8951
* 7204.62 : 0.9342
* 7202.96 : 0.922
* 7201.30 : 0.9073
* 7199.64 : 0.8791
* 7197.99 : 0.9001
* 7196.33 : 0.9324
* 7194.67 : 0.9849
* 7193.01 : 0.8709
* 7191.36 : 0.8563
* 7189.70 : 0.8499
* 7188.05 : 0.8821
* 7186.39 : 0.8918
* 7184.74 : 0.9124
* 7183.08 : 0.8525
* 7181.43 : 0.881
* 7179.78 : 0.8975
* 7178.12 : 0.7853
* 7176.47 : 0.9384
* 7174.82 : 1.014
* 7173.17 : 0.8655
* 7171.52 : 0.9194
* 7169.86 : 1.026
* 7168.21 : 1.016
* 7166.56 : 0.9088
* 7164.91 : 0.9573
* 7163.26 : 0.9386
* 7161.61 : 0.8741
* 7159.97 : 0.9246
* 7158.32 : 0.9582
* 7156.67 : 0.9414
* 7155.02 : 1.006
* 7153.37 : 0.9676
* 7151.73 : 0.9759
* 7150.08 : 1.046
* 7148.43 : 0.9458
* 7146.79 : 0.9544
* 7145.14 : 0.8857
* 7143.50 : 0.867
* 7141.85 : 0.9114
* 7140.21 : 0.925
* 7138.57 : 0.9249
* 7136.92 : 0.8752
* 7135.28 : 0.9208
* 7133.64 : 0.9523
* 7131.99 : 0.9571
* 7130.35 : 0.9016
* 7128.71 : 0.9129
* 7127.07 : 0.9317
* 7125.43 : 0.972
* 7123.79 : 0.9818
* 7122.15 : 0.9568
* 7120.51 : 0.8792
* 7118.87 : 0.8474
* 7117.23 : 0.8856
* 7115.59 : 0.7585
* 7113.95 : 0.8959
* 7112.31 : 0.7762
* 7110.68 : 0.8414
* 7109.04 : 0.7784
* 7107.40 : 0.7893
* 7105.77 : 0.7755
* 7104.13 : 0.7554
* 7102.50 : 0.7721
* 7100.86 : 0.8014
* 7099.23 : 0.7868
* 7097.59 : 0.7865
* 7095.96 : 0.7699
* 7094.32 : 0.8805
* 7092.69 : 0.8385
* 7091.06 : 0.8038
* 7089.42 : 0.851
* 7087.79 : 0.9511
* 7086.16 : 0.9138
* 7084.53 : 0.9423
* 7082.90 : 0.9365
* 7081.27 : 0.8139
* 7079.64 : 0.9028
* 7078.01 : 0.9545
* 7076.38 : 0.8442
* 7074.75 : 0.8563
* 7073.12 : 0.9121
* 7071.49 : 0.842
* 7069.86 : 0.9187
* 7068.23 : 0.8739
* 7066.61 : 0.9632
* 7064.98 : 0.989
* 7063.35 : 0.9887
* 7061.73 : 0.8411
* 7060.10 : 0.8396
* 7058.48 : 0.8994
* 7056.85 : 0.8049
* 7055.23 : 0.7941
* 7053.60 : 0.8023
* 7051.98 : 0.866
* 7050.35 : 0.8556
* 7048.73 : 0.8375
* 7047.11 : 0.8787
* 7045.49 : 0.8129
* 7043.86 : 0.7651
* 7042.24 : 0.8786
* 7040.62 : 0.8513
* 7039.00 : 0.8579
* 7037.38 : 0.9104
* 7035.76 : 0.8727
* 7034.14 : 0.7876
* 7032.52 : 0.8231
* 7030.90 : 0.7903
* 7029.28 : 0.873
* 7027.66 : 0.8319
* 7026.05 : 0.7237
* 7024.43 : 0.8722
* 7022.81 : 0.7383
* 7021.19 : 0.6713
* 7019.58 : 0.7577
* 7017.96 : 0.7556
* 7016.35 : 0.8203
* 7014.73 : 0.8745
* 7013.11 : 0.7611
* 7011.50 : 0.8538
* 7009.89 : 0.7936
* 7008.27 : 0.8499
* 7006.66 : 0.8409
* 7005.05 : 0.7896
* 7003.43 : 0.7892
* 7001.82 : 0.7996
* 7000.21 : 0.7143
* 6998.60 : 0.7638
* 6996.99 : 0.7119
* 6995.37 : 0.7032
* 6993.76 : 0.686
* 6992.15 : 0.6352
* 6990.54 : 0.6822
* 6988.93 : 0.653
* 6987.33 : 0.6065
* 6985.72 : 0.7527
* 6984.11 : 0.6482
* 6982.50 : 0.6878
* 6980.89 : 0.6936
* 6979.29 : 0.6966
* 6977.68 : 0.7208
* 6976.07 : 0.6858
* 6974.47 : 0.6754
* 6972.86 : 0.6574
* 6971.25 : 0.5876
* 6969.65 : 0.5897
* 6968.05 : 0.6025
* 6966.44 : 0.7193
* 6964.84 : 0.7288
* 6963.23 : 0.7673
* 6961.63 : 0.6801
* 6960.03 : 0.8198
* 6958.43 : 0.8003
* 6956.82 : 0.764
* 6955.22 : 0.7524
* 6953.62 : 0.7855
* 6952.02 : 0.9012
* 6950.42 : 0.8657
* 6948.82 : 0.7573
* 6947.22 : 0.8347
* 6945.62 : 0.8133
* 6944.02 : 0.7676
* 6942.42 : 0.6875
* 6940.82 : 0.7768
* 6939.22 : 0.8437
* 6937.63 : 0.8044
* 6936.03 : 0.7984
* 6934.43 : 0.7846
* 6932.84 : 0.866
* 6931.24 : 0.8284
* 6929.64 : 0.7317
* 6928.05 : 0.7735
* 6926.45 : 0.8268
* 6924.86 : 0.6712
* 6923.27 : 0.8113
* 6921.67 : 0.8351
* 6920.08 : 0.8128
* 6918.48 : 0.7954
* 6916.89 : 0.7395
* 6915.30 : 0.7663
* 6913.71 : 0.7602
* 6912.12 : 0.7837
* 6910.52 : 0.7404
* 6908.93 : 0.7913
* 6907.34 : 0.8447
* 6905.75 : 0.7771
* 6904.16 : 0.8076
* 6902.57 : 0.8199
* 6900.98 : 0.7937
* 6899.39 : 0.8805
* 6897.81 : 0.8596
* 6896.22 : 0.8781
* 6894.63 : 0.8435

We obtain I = 7221.23 AA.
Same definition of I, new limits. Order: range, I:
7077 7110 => 7078.01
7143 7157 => 7146.79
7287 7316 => 7288.04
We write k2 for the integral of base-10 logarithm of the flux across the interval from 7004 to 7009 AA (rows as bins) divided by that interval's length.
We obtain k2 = -0.08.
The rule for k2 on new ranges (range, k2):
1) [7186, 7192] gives -0.06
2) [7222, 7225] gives -0.04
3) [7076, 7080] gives -0.04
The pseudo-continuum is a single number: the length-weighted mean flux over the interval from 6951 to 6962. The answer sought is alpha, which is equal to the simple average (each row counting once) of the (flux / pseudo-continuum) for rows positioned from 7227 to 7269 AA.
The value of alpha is 1.16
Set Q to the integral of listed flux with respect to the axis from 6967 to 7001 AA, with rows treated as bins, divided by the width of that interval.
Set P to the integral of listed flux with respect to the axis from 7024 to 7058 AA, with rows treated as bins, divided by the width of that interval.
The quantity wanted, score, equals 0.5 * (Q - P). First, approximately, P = 0.83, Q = 0.674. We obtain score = -0.08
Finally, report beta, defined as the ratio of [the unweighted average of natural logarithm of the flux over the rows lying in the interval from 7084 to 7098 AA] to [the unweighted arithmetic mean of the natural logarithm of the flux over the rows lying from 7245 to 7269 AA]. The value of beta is 1.5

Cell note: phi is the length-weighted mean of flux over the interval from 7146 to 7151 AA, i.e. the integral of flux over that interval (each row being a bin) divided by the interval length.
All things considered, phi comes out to 0.98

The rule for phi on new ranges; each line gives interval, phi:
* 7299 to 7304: 0.90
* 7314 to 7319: 0.92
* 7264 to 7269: 0.90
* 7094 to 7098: 0.81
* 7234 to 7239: 0.94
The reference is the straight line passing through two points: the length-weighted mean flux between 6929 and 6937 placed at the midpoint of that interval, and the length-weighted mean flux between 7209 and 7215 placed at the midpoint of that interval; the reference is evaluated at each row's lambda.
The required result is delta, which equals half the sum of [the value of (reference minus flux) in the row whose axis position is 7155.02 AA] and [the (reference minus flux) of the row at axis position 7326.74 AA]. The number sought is 0.015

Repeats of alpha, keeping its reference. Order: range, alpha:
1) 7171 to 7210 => 1.14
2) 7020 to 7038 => 1.02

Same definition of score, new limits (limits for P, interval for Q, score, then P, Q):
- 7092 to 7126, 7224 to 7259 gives 0.05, 0.83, 0.927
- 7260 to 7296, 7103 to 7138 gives -0.01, 0.89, 0.873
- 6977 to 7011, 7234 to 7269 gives 0.09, 0.73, 0.906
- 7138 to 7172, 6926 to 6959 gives -0.07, 0.95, 0.798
